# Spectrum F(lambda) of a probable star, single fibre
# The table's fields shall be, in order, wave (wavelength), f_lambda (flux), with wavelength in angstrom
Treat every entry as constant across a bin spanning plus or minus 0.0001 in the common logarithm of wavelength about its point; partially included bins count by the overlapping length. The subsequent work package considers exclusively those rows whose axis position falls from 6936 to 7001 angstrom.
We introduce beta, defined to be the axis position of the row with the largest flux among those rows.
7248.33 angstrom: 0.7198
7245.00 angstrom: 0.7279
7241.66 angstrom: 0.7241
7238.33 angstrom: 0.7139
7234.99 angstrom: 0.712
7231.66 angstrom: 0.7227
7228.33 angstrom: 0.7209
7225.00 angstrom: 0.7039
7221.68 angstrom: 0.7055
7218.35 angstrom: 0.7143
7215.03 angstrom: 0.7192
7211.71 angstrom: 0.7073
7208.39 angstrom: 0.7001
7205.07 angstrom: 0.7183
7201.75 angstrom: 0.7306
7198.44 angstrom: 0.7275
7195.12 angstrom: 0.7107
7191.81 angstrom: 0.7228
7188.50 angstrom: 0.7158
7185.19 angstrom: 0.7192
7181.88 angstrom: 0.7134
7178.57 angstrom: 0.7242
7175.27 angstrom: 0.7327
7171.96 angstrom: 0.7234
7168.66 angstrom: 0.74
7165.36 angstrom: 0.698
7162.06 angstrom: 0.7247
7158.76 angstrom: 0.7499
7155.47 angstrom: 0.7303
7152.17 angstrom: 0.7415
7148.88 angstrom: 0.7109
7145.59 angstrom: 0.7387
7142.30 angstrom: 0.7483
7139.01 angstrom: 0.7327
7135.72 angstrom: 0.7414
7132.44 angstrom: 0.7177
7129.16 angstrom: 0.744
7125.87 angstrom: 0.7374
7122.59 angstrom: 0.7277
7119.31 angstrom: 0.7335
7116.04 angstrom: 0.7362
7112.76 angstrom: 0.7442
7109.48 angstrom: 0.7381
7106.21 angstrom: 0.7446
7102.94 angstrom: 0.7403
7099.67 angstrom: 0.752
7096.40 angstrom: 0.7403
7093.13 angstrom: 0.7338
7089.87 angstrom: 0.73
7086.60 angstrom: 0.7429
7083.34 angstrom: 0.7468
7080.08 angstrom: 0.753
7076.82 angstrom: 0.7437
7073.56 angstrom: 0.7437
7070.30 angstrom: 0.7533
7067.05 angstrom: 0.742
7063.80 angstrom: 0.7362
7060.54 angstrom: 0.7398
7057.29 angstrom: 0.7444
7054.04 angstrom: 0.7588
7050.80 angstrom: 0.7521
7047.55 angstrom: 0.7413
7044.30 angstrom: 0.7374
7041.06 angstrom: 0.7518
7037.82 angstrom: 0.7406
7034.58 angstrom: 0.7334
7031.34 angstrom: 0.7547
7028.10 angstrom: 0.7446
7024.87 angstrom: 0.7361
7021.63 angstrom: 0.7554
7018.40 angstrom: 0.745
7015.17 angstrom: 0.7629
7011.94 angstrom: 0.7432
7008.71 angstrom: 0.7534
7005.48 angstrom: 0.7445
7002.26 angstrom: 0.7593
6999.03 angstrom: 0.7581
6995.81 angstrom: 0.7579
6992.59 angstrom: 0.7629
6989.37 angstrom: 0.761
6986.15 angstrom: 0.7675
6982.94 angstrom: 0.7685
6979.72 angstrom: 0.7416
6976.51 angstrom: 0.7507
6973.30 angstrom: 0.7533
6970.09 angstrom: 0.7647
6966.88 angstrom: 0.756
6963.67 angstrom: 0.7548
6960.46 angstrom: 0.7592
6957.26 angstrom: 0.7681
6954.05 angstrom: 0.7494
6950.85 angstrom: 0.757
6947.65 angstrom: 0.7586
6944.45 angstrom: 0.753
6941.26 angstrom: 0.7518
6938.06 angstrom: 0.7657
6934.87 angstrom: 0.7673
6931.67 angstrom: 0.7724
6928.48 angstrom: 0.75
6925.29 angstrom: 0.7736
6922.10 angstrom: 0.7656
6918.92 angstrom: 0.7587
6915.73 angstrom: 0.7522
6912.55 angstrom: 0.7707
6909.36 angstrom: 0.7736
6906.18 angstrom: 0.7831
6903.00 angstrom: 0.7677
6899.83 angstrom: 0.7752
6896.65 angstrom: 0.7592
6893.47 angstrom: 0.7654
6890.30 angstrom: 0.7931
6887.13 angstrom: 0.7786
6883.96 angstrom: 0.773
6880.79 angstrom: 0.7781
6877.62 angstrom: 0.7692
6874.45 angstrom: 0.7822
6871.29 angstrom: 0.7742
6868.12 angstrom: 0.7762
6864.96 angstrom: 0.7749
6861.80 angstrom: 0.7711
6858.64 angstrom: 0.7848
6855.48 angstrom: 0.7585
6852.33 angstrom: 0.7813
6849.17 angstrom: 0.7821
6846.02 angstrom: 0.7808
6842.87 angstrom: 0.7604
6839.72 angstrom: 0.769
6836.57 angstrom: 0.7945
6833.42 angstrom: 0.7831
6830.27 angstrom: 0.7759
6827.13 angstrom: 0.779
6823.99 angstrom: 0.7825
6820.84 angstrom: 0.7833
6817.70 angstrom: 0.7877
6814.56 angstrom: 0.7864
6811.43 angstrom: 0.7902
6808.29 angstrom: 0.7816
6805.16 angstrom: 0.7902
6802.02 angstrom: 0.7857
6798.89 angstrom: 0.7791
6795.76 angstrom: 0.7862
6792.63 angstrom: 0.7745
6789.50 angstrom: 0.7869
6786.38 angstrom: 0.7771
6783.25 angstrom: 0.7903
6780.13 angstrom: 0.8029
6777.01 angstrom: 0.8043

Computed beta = 6982.94 angstrom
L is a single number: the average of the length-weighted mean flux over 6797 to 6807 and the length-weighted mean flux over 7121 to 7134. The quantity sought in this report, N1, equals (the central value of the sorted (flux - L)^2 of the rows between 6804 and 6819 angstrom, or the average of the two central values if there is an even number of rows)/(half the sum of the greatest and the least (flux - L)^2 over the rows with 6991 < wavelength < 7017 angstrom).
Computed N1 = 7.6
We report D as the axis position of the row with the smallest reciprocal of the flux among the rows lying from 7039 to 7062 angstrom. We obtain 7054.04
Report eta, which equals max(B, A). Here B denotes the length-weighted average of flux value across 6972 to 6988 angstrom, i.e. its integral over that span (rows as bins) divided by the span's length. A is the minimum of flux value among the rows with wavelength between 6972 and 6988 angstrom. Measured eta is 0.757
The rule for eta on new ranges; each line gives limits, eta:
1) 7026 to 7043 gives 0.745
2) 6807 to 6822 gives 0.786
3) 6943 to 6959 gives 0.757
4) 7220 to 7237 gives 0.713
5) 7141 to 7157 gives 0.734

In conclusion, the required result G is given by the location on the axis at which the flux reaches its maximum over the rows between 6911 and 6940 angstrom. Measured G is 6925.29 angstrom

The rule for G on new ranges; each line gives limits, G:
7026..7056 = 7054.04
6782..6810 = 6783.25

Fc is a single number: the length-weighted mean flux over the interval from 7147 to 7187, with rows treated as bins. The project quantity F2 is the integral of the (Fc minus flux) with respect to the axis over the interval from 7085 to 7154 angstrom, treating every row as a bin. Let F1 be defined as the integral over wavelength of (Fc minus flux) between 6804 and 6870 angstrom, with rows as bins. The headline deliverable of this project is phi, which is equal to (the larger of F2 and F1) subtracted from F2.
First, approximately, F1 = -4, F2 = -0.8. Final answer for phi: 0.0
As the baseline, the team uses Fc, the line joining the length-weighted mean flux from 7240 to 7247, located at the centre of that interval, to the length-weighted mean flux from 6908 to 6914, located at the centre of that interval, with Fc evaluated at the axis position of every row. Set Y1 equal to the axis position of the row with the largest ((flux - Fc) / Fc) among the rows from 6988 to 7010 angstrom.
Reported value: 6992.59 angstrom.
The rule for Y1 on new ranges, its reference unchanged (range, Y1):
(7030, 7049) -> 7031.34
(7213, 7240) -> 7231.66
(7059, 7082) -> 7080.08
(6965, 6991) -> 6982.94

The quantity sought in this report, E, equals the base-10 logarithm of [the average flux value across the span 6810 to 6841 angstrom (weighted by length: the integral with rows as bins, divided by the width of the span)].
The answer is -0.106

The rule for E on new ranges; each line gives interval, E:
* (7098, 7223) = -0.138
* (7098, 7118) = -0.129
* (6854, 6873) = -0.112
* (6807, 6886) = -0.109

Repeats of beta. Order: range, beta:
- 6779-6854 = 6780.13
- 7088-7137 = 7099.67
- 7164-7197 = 7168.66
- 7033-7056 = 7054.04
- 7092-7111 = 7099.67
